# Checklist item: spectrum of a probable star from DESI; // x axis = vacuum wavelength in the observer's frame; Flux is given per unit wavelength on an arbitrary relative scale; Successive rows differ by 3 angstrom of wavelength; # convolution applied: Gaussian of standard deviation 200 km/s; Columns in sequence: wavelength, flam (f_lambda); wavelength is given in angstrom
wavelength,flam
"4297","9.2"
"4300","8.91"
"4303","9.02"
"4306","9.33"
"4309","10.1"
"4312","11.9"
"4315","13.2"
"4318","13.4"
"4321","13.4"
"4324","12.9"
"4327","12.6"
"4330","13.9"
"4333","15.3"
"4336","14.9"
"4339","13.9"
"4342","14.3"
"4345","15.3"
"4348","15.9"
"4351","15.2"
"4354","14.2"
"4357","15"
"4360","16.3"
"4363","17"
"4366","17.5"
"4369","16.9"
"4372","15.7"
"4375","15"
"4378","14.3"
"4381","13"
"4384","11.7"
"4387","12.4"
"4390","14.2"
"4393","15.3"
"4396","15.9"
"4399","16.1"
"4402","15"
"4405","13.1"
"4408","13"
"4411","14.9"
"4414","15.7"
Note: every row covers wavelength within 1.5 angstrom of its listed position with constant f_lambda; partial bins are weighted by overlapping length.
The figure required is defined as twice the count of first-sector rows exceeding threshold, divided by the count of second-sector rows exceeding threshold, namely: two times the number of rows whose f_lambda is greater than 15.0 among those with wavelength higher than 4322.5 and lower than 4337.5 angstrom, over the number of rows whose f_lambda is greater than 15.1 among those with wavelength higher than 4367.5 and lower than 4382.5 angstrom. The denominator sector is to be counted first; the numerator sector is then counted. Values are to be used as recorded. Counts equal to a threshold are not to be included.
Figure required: 1.0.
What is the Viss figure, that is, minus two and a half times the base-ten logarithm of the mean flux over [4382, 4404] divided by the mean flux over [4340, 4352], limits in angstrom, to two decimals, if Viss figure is 0.06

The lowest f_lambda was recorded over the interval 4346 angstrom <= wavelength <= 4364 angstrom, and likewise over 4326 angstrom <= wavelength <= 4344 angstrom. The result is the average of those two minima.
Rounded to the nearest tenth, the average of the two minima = 13.4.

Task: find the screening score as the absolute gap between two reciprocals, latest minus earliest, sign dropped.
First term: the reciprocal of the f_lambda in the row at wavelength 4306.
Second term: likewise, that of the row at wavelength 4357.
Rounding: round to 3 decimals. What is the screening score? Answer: 0.041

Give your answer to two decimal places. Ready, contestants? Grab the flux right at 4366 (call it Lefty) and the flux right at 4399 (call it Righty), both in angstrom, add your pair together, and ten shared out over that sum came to 0.30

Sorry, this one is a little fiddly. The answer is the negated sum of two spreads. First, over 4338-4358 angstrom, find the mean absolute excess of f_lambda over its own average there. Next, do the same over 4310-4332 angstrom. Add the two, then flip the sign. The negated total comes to -1.1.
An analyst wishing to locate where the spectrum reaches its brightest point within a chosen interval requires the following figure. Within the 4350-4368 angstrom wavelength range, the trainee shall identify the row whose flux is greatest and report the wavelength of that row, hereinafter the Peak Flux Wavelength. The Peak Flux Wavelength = 4366 angstrom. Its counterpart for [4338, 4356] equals 4348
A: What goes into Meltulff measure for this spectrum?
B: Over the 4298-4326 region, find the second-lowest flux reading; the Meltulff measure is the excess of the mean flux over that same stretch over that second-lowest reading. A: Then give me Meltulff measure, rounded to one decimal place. 2.3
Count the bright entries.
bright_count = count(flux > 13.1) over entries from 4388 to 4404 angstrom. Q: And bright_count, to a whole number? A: 5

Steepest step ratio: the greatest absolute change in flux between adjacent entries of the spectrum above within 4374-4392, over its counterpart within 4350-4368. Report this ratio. 1.4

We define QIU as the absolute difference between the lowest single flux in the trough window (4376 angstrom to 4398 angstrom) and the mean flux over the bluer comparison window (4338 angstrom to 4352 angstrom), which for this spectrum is 3.2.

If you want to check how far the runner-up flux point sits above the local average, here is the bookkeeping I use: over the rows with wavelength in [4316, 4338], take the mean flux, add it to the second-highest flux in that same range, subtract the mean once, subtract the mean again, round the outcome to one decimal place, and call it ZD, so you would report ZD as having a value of 1.1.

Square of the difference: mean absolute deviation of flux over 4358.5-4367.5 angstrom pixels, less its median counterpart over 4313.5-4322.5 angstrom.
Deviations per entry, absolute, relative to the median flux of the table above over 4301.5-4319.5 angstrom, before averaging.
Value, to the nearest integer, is 12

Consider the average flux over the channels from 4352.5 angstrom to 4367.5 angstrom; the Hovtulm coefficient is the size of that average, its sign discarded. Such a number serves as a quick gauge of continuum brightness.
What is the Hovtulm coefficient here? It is 16.0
